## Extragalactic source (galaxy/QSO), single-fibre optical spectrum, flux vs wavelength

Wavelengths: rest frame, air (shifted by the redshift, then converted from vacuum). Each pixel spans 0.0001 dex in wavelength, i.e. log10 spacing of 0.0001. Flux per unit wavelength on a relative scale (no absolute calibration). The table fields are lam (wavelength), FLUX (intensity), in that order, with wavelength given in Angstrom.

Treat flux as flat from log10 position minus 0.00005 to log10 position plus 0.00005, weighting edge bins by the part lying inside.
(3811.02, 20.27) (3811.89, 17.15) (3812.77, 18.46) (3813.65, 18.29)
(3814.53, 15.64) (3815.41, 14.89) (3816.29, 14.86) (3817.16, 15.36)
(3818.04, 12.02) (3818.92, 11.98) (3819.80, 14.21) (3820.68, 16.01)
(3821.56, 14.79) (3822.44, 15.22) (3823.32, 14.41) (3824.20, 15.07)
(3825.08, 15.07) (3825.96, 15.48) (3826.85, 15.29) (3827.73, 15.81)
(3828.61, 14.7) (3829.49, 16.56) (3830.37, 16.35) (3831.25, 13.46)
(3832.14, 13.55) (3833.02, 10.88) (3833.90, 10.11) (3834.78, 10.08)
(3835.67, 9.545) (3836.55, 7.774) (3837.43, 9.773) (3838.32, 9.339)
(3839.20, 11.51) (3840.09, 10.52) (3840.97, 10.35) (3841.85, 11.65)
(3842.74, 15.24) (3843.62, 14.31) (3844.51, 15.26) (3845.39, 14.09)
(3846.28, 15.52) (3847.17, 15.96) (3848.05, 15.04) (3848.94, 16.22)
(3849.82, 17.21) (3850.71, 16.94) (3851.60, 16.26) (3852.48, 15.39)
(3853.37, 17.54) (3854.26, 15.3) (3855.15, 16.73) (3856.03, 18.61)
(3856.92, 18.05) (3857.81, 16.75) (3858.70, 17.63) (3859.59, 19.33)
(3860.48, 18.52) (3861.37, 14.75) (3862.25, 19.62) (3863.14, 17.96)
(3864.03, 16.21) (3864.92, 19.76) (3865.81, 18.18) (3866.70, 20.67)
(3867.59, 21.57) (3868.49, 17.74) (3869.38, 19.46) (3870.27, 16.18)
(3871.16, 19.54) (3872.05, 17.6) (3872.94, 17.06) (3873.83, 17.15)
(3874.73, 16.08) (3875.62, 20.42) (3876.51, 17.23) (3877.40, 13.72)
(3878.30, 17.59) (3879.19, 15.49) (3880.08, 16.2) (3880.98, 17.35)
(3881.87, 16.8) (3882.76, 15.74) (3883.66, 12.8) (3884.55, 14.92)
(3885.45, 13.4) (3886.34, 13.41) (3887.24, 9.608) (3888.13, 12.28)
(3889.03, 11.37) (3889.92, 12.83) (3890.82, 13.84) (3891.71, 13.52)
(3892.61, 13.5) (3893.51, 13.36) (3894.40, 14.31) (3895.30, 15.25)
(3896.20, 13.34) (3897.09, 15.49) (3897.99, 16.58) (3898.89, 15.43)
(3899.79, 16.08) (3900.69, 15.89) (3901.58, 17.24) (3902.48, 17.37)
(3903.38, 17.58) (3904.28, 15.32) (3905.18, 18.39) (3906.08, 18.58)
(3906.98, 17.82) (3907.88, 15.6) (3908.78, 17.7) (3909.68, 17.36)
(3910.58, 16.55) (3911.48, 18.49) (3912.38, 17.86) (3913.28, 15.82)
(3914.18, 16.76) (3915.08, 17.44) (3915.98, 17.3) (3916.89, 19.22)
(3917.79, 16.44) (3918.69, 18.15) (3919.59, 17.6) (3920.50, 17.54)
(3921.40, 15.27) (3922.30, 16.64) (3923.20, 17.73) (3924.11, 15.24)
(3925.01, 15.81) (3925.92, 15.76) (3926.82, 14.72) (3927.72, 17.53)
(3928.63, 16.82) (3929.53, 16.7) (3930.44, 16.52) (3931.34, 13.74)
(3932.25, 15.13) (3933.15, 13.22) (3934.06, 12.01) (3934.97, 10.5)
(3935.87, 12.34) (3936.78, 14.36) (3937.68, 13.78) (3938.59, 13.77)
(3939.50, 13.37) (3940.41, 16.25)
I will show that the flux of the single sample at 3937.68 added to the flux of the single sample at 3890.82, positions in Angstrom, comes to 28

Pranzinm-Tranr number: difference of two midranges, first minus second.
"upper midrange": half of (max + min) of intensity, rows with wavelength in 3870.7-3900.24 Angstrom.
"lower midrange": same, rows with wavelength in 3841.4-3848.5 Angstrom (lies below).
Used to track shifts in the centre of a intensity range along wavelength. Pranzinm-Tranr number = 1.2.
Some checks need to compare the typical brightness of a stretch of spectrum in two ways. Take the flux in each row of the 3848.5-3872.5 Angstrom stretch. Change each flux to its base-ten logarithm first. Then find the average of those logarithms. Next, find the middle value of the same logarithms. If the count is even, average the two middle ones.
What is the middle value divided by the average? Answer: 1.00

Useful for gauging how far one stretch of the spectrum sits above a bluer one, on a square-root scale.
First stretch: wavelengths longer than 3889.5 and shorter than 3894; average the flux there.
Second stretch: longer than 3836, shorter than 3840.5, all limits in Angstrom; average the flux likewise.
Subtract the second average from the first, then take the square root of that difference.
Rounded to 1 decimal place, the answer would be 1.9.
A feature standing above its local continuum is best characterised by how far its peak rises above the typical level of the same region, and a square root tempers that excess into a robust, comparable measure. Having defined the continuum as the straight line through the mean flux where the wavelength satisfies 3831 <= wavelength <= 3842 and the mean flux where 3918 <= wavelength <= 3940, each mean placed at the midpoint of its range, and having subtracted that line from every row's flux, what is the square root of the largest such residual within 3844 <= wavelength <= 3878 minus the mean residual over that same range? 1.99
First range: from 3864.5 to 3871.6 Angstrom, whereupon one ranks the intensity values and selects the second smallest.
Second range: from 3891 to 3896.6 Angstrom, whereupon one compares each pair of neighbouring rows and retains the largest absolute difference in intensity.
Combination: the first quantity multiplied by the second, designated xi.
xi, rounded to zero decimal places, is 34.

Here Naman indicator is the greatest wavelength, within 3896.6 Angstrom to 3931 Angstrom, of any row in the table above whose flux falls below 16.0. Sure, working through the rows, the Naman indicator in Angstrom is 3926.82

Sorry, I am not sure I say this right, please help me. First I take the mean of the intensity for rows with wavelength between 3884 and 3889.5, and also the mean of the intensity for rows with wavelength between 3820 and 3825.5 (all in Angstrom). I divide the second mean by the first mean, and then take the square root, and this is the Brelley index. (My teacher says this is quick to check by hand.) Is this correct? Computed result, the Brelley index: 1.10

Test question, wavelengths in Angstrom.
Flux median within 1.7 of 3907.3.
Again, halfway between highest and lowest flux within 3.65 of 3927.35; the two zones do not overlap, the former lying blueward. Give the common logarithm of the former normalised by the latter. 0.042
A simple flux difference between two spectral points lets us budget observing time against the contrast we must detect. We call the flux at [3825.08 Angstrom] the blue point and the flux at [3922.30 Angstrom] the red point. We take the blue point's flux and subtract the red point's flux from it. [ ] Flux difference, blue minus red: -1.6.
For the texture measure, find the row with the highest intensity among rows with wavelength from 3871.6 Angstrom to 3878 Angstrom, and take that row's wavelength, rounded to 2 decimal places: 3875.62 Angstrom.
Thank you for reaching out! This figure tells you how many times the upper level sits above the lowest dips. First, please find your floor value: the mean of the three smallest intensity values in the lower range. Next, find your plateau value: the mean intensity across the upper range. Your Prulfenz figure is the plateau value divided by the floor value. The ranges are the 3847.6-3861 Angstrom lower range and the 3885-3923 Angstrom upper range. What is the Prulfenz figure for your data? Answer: 1.04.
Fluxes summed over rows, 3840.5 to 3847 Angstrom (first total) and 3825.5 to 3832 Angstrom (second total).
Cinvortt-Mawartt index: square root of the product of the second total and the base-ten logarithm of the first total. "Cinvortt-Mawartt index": 14.6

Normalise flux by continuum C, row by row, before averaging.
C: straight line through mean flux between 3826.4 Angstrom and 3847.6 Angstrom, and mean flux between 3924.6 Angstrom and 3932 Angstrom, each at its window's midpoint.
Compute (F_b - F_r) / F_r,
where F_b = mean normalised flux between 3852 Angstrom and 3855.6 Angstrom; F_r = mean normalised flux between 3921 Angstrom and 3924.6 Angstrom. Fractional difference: 0.18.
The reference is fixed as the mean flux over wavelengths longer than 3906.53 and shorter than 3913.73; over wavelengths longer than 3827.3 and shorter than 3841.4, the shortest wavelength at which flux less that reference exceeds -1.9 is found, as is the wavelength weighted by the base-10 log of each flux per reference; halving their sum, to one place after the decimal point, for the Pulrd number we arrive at 3831.9 Angstrom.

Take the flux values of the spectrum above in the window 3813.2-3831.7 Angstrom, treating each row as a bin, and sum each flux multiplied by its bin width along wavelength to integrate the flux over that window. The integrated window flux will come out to 278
